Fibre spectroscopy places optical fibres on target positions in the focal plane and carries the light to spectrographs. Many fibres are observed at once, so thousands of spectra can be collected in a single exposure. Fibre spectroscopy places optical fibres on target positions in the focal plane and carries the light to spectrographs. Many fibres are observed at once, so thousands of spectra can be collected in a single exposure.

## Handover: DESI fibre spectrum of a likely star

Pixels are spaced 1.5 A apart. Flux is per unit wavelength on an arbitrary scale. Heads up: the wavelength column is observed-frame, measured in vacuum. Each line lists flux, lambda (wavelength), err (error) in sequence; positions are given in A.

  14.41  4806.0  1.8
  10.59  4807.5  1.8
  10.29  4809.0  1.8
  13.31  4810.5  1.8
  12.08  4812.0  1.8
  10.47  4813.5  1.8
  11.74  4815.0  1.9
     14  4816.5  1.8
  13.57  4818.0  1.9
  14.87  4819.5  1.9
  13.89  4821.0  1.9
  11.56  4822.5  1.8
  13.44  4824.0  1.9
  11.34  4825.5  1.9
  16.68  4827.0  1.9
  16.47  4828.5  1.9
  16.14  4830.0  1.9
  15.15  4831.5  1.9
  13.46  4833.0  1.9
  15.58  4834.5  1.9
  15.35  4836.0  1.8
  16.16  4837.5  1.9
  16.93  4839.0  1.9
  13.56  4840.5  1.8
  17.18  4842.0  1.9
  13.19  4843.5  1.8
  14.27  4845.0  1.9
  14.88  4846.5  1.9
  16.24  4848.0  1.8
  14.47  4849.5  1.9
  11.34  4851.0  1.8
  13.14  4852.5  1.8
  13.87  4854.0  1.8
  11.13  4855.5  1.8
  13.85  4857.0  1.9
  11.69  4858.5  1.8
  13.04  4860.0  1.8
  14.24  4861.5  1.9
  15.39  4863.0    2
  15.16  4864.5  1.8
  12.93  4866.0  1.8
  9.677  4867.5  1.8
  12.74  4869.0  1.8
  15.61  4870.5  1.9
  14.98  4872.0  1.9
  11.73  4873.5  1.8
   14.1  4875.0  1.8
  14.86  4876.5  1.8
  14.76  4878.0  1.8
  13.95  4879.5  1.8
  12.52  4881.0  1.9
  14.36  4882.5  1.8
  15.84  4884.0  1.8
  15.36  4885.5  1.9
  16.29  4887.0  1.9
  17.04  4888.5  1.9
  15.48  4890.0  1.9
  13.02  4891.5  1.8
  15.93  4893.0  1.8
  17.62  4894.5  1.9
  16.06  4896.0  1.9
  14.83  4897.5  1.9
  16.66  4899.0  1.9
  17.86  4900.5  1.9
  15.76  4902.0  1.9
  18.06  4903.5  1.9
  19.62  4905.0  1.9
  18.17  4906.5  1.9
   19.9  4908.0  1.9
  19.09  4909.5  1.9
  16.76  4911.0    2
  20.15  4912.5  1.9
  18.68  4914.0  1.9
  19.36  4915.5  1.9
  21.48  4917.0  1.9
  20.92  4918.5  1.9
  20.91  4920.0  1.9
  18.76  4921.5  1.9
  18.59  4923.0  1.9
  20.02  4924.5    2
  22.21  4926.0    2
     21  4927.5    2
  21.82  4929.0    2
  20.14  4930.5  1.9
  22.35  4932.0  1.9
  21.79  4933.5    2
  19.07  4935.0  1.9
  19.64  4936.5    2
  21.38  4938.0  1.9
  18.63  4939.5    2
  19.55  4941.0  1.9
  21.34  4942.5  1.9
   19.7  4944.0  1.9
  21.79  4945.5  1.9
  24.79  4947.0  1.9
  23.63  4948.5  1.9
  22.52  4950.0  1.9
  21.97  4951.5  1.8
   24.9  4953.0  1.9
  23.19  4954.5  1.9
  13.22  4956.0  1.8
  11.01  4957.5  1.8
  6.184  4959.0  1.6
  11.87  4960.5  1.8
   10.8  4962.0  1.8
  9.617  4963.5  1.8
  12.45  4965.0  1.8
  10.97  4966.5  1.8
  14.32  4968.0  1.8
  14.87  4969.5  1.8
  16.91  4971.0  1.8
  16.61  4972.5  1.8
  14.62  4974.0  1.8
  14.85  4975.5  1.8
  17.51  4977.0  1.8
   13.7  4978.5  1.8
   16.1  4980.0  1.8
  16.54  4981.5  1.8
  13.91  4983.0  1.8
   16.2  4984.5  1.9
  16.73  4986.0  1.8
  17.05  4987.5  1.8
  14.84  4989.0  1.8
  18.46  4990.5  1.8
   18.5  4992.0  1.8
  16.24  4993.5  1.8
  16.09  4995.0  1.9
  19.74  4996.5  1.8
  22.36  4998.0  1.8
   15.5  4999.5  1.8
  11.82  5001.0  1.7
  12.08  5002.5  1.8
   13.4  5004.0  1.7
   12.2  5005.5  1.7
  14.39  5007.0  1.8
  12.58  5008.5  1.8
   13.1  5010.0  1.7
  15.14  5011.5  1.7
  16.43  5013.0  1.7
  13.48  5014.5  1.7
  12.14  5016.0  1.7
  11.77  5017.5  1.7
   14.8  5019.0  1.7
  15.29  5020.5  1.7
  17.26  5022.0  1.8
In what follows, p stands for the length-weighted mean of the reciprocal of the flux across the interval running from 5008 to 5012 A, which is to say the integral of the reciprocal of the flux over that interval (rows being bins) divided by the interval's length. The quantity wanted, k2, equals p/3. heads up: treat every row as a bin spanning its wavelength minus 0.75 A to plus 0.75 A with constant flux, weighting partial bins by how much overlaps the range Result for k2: 0.0247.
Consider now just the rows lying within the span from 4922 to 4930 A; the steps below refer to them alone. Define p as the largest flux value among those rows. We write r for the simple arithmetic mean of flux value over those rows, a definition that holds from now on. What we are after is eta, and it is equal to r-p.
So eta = -1.5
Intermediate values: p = 22.21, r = 20.7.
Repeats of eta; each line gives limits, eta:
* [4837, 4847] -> -2.0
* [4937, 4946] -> -1.4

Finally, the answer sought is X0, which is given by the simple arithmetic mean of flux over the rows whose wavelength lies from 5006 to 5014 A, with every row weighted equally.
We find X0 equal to 14.3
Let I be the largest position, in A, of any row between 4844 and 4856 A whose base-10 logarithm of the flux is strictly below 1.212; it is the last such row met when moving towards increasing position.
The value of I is 4855.5 A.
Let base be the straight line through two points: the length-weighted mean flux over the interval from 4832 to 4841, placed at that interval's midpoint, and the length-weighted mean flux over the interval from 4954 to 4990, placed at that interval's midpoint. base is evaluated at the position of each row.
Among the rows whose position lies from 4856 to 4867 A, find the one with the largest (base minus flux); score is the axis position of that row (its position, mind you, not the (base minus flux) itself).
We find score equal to 4858.5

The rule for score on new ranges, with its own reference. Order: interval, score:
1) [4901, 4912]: 4902.0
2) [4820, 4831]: 4825.5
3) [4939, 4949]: 4939.5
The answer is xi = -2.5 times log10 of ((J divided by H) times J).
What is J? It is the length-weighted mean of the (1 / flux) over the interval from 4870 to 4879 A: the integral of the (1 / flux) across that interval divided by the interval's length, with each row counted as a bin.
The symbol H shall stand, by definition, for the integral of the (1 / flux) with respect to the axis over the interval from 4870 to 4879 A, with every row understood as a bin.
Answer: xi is 5.26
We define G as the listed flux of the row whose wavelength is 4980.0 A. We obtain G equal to 16.1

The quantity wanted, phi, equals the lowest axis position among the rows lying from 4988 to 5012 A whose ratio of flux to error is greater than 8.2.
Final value 4989.0 A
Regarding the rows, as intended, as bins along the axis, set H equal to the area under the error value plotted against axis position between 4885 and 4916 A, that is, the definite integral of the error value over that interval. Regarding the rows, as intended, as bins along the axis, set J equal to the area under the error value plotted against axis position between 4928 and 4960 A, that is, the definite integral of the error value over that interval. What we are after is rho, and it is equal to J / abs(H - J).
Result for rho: 35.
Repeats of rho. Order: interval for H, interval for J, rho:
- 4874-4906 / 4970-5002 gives 32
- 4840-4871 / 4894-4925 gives 29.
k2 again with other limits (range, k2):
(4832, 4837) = 0.0225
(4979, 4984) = 0.0217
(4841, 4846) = 0.0228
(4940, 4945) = 0.0165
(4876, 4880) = 0.0229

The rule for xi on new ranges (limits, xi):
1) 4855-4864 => 5.18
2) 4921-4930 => 5.66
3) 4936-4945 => 5.64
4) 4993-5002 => 5.41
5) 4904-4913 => 5.57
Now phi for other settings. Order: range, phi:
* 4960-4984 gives 4969.5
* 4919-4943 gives 4920.0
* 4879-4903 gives 4884.0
